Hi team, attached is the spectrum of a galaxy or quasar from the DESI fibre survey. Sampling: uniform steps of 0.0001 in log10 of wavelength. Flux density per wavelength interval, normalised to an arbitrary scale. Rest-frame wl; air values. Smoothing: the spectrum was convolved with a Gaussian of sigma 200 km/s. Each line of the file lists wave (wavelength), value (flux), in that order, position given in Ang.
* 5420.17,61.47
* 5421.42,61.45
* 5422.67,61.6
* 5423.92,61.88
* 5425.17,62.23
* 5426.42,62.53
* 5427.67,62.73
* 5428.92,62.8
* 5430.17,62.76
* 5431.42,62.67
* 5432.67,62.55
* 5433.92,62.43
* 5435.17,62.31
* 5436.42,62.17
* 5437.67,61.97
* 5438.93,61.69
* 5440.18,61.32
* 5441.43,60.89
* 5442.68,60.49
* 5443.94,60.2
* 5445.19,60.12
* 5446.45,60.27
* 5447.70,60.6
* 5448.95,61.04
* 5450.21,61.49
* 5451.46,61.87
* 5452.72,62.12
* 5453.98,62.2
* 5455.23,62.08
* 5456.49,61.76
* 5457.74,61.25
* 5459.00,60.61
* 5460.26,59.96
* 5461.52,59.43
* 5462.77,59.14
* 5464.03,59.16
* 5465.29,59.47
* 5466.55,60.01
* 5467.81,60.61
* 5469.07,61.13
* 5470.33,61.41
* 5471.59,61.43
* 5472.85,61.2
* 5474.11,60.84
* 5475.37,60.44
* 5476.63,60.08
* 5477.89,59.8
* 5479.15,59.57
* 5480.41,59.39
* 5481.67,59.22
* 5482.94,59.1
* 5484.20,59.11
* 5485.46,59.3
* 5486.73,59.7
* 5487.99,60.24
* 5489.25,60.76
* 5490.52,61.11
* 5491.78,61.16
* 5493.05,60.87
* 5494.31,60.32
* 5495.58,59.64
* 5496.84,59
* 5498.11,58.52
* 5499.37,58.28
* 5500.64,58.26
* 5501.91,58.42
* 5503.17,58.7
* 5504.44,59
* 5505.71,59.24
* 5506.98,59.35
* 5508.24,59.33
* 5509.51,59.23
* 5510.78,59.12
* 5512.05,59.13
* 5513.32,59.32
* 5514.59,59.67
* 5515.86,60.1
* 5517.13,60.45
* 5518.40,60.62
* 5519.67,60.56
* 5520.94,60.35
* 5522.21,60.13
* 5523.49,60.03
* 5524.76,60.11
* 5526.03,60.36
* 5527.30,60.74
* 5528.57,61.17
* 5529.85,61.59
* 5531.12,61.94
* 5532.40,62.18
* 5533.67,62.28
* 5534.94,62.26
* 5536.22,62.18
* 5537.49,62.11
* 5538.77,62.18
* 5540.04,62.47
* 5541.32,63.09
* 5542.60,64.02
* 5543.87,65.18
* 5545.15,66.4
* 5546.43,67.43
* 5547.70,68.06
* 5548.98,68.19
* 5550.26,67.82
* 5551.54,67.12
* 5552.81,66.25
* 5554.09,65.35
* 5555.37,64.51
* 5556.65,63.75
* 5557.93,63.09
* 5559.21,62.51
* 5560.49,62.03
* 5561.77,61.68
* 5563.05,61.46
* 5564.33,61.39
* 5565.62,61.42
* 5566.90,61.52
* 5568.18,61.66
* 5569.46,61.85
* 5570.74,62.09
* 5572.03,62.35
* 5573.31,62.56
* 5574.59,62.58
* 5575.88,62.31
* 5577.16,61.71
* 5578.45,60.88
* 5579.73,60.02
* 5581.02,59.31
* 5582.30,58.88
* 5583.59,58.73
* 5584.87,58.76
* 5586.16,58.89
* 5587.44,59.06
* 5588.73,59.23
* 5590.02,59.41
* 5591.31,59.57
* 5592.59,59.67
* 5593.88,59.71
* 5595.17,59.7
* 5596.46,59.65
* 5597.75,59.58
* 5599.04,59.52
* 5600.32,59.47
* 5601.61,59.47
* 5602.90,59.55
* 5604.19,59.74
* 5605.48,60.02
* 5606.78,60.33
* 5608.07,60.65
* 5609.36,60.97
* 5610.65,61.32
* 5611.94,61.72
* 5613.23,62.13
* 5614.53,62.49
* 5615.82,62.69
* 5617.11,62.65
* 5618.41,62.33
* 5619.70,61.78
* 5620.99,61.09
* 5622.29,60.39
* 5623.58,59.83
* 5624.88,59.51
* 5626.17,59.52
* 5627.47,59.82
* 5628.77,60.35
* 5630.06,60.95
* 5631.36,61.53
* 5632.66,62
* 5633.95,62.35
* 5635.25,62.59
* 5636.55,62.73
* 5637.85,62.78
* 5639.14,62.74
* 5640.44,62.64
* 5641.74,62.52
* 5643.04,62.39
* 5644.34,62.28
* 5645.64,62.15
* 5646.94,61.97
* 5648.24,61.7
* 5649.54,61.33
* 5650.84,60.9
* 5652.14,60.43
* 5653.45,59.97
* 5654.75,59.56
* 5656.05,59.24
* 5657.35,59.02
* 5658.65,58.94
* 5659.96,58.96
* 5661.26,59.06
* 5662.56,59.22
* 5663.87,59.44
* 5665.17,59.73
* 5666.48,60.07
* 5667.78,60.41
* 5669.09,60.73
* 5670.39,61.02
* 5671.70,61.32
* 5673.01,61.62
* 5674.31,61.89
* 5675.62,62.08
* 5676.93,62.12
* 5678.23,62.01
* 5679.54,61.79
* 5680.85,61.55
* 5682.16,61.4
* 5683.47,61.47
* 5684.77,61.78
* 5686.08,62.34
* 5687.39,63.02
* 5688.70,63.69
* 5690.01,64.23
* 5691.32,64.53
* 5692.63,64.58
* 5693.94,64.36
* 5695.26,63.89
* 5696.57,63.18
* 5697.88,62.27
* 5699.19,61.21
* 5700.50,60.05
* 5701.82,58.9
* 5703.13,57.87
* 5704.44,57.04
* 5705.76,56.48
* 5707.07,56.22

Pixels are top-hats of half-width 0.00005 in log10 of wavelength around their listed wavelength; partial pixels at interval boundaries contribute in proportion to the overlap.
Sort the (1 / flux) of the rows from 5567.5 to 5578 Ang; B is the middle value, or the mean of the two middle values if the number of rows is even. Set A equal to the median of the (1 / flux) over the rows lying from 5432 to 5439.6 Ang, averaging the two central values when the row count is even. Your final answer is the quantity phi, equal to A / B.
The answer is 0.999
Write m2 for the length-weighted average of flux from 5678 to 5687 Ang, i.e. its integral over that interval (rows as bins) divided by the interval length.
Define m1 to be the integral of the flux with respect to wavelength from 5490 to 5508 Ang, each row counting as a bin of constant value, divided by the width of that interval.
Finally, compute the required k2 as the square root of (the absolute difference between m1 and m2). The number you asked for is 1.5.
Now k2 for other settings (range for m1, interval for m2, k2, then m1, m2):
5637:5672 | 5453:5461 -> 0.7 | 60.8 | 61.3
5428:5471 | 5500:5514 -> 1.5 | 61.2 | 59.0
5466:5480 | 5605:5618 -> 0.9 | 60.6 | 61.5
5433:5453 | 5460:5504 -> 1.2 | 61.3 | 59.8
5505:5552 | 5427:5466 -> 0.9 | 62.0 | 61.3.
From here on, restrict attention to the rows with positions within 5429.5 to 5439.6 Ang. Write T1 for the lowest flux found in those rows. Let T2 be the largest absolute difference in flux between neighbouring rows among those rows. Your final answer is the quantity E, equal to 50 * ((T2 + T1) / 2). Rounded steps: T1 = 61.69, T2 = 0.28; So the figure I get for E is 1549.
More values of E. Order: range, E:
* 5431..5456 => 1514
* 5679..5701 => 1530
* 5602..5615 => 1499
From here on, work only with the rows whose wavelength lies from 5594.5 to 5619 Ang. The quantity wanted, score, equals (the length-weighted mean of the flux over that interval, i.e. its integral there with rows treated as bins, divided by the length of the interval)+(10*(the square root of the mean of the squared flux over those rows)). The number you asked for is 668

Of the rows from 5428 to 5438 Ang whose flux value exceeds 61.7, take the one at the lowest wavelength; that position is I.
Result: 5428.92 Ang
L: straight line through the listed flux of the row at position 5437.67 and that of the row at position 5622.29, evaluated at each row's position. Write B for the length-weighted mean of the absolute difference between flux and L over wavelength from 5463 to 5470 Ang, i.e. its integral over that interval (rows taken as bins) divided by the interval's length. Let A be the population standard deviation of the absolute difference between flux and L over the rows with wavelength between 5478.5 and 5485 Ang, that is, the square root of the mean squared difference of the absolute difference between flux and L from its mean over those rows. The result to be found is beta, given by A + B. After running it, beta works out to 1.81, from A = 0.16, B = 1.6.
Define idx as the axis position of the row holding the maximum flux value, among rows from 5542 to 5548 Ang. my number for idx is 5547.70 Ang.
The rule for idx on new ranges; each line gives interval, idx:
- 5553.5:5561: 5554.09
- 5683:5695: 5692.63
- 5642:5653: 5643.04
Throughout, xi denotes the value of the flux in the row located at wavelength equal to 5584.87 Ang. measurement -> 58.76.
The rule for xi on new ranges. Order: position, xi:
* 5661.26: 59.06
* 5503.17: 58.7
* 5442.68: 60.49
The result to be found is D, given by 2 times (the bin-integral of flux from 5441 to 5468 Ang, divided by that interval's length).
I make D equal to 121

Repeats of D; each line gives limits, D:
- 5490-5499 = 120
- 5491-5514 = 119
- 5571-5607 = 120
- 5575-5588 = 120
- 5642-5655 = 123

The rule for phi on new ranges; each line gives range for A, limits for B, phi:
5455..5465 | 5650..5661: 0.985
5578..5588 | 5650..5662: 1.004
